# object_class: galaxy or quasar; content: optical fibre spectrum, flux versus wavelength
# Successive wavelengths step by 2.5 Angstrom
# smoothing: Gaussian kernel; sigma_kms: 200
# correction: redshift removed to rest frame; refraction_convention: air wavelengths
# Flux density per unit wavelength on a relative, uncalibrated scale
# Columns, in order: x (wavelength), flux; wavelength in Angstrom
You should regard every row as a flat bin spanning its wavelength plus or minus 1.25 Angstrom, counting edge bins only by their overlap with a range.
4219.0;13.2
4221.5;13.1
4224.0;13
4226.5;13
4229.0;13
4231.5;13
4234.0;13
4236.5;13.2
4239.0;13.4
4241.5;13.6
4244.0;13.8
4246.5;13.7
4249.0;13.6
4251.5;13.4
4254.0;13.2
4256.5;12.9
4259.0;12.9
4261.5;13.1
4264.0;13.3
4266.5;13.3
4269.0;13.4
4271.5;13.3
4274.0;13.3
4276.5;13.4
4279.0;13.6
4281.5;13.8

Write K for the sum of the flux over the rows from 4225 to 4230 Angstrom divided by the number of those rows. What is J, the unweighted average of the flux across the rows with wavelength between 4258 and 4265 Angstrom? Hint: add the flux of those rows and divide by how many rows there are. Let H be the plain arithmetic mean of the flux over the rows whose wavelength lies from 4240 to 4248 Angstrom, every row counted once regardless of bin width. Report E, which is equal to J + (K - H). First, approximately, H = 13.70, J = 13.1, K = 13.0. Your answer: 12.4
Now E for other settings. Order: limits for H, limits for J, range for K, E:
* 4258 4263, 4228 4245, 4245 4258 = 13.6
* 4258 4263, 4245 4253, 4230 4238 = 13.6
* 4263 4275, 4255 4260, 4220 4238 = 12.6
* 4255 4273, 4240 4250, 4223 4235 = 13.5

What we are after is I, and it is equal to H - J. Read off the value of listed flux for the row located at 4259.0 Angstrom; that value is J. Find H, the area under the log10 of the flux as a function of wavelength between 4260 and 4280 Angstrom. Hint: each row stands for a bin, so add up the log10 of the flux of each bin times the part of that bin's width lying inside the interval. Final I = 9.60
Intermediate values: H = 22.50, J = 12.9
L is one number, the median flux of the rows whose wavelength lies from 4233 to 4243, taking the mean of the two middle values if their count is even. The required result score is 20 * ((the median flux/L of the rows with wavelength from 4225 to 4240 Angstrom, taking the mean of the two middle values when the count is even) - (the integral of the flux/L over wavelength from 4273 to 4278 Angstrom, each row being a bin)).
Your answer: -81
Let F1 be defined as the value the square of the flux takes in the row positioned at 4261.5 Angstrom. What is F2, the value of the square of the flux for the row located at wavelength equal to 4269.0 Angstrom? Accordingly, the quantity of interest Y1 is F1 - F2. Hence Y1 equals -8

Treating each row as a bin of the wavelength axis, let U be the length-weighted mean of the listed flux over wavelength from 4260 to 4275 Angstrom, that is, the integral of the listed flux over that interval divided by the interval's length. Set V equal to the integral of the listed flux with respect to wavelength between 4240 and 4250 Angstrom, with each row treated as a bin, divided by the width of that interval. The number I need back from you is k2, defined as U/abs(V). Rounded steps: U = 13.3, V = 13.7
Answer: 0.97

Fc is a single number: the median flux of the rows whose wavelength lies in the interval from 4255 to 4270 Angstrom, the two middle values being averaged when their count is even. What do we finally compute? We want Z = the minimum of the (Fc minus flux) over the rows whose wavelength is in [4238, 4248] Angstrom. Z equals -0.60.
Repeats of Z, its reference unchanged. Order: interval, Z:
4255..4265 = -0.10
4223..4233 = 0.20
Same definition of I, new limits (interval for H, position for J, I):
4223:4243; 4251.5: 8.98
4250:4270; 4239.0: 9.00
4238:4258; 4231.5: 9.57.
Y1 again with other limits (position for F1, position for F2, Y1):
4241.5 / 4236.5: 11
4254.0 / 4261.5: 3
